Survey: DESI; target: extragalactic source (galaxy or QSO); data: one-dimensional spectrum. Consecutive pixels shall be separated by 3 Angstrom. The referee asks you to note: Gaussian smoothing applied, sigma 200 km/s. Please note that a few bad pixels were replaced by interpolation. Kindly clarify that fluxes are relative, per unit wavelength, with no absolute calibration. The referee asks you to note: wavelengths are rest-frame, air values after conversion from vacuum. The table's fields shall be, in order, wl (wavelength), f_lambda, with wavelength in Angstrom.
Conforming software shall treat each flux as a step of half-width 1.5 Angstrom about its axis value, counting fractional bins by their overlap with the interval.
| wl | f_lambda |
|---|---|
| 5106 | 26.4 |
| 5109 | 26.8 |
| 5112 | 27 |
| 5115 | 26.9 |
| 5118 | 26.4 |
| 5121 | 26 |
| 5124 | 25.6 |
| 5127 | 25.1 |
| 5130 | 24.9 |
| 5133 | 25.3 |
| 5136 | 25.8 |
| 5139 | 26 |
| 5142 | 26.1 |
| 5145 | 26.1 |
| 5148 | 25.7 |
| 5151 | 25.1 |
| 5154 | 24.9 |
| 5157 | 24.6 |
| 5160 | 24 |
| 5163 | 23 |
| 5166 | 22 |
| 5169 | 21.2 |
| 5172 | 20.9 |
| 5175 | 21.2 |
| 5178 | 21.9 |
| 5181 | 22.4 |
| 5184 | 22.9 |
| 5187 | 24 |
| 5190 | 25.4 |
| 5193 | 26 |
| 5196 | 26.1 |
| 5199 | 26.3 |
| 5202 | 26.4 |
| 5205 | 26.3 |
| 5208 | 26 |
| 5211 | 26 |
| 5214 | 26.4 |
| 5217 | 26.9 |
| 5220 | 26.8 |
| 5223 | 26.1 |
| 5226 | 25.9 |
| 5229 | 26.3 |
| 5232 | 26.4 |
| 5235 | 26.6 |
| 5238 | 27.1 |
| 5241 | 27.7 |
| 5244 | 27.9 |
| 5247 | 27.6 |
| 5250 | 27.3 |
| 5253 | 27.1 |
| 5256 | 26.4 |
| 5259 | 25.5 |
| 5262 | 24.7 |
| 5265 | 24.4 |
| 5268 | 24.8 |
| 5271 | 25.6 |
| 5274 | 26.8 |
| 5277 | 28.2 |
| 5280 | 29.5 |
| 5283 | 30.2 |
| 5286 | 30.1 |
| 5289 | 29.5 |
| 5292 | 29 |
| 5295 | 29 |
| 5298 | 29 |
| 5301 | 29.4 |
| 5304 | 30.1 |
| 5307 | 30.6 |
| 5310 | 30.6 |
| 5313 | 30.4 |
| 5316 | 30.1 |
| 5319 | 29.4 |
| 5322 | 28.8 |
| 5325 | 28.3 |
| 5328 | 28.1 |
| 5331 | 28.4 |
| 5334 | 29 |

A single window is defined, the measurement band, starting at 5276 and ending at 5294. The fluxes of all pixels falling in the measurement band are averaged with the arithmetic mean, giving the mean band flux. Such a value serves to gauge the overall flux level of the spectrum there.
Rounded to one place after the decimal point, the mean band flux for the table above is 29.4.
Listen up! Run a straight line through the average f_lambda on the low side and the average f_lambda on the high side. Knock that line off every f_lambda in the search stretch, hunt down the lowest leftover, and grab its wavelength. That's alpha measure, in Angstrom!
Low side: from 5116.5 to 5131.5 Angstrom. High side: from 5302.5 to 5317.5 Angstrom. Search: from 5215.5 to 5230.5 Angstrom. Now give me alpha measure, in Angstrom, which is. 5226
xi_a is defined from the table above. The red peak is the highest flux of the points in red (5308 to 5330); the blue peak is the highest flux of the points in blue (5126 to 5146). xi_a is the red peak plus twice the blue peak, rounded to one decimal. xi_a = 82.8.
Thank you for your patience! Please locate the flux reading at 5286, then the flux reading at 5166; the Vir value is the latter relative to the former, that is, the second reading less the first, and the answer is -8.1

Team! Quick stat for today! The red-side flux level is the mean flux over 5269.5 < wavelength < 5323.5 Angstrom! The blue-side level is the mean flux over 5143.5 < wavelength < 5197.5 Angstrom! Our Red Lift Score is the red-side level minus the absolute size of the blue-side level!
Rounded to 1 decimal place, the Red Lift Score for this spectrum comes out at 5.5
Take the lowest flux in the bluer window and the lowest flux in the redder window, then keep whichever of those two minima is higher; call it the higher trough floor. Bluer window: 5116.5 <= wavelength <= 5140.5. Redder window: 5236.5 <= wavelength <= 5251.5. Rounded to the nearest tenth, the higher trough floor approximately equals 27.1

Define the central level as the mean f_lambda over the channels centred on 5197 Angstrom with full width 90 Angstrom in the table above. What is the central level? 24.9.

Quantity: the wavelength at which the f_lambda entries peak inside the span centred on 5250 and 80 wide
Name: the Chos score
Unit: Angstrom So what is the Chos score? 5283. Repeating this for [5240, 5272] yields 5244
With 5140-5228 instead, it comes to 5217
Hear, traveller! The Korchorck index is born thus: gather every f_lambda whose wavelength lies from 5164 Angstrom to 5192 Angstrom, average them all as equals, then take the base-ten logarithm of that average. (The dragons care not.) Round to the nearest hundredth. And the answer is 1.35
